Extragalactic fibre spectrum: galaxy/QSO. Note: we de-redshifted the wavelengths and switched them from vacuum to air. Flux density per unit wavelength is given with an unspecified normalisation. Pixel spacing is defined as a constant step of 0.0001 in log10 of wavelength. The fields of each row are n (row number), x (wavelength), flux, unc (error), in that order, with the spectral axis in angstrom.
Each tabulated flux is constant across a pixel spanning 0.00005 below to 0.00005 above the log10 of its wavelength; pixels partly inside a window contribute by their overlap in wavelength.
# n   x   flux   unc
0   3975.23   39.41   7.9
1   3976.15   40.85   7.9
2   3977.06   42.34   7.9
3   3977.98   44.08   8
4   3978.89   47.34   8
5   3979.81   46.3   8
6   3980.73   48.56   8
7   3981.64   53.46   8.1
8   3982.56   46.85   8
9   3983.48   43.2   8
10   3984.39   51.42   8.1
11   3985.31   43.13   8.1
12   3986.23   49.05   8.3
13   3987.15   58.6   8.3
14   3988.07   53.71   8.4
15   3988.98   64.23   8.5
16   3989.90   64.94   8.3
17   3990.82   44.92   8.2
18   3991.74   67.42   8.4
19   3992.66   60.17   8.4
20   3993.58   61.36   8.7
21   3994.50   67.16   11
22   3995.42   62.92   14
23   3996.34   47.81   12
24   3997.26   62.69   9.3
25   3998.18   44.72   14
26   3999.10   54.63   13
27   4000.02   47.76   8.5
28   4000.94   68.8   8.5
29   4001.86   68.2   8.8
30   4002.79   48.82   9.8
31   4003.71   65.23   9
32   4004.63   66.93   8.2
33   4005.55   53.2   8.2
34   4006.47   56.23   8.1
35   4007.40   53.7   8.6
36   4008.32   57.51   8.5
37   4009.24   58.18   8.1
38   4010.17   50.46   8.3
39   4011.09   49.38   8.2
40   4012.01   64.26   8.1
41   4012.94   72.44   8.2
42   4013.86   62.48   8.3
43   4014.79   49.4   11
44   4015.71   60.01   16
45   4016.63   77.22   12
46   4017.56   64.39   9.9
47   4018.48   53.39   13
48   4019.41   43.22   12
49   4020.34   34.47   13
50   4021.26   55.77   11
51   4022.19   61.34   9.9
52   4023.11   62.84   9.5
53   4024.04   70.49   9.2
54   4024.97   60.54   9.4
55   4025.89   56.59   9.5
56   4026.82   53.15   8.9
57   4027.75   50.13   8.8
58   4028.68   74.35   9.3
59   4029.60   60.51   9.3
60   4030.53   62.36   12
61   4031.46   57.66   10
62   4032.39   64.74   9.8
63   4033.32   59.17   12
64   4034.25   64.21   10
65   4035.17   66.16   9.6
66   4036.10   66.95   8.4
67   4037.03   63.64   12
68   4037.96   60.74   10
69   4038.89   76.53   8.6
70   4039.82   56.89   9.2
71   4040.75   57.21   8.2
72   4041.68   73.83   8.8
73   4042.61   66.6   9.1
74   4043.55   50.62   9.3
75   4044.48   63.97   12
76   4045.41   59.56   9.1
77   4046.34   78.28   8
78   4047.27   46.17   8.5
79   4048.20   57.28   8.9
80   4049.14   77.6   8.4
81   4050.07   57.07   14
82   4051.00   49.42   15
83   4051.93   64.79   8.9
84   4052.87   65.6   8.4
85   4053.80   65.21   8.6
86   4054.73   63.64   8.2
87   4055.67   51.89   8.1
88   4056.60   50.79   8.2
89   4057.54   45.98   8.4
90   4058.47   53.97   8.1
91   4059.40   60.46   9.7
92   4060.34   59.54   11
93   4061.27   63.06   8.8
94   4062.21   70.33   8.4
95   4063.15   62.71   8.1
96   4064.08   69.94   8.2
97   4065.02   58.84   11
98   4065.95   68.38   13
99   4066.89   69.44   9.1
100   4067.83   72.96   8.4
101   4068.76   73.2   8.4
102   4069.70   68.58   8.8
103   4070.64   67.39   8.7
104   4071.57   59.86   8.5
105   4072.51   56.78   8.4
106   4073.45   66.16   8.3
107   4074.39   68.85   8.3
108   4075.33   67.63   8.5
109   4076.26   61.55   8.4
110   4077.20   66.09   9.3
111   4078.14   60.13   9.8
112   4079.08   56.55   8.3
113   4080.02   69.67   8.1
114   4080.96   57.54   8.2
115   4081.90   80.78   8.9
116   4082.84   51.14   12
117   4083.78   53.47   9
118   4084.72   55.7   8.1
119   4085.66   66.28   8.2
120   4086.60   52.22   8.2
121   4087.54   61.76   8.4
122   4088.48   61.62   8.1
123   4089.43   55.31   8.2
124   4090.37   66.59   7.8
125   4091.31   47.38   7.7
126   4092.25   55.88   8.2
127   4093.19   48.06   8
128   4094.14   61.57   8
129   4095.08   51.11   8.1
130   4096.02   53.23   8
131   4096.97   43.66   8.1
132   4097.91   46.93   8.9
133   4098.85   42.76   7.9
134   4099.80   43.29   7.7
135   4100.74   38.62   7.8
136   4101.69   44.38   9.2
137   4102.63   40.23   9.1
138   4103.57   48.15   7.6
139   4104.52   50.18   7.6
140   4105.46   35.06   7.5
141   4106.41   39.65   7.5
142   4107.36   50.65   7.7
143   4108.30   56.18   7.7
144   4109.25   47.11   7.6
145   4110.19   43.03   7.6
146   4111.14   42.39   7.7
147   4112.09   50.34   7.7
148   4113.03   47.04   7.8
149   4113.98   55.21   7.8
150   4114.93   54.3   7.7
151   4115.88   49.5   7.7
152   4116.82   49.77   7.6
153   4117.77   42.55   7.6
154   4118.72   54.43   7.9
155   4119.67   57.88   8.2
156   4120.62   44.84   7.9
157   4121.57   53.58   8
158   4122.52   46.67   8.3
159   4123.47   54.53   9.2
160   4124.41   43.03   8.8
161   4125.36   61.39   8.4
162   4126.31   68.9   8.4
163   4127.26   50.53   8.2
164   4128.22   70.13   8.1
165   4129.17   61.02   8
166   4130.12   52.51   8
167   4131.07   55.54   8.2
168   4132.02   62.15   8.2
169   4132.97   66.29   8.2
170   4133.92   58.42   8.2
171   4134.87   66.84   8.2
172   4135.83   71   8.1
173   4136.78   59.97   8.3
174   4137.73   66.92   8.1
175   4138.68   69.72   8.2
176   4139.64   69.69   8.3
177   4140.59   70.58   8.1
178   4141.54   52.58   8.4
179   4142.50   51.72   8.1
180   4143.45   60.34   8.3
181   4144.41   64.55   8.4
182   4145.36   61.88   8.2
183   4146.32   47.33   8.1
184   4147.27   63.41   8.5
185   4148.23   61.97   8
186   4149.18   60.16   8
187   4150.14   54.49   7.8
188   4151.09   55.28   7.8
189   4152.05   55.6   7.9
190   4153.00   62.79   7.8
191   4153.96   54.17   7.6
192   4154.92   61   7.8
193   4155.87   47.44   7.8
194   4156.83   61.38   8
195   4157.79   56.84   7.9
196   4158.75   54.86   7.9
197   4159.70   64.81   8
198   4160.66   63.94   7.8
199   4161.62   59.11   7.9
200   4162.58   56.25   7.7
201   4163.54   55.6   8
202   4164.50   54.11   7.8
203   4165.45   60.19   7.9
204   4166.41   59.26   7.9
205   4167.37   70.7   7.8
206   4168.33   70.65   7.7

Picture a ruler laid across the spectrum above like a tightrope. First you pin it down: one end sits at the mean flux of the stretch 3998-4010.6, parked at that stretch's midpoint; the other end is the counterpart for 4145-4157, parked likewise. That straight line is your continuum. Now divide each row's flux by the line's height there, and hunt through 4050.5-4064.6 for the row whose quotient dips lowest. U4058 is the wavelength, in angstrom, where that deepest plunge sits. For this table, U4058 4057.54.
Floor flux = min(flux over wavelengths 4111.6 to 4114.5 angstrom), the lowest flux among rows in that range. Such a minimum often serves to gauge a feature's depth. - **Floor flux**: 47.04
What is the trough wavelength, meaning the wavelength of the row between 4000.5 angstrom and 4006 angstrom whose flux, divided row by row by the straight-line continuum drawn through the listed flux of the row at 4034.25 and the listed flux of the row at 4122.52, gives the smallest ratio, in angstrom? 4002.79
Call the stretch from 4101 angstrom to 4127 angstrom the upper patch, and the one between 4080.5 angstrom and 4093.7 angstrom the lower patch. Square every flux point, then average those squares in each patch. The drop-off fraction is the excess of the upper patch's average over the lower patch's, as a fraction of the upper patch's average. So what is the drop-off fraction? -0.39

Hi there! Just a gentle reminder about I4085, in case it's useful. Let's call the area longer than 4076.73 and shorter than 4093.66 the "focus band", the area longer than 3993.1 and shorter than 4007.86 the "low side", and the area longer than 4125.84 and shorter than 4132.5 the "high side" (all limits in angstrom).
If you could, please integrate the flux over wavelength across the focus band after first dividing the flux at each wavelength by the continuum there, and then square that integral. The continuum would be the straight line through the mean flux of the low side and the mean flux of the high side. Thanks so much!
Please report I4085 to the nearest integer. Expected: 285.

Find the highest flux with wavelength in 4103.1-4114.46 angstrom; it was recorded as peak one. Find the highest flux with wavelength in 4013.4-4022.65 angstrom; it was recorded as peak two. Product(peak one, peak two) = 4338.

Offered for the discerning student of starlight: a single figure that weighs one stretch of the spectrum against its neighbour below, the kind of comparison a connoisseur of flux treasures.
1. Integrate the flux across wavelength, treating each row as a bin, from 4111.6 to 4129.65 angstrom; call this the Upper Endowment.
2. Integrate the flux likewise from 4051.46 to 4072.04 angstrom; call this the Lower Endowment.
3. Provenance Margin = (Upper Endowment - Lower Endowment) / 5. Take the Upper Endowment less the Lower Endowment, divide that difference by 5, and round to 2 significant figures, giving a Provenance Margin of -67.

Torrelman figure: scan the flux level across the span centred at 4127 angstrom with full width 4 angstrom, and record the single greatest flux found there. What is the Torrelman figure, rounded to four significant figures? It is 70.13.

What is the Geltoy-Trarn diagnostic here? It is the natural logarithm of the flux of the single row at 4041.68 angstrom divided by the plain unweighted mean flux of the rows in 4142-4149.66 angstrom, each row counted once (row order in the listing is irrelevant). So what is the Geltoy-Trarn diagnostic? 0.23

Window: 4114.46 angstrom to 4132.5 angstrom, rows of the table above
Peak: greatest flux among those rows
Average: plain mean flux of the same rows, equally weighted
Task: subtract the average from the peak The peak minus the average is 15.7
